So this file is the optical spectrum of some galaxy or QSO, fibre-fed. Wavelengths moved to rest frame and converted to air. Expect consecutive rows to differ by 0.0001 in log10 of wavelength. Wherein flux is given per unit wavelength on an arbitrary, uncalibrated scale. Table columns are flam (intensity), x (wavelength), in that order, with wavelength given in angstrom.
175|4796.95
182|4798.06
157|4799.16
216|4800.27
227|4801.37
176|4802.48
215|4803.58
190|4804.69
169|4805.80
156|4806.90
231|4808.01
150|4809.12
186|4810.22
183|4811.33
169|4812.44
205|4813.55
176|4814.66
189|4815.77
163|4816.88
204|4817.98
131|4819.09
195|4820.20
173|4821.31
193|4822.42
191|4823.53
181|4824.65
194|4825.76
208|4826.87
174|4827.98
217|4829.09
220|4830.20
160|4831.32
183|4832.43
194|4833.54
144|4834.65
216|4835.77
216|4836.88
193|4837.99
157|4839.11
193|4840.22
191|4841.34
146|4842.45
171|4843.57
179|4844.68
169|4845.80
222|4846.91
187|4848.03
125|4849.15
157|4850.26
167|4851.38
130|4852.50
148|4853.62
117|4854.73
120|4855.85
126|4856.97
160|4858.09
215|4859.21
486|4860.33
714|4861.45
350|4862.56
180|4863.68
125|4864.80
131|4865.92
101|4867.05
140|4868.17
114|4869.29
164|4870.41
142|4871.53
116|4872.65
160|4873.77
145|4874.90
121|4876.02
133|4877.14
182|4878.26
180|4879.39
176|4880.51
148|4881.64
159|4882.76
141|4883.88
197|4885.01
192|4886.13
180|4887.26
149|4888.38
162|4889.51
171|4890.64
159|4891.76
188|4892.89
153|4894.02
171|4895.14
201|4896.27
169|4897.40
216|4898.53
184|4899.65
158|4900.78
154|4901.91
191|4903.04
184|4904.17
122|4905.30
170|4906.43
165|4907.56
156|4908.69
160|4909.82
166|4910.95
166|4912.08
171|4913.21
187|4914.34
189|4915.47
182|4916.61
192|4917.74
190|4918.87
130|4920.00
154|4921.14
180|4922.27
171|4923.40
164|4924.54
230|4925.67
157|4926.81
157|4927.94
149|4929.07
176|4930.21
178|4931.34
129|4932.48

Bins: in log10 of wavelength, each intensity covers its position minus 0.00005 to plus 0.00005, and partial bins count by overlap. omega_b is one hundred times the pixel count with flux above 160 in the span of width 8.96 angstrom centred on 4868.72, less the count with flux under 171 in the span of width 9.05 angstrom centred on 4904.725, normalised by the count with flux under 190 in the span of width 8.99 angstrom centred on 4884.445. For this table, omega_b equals -83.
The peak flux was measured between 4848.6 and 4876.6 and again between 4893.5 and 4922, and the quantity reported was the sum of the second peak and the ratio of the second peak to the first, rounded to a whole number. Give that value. 216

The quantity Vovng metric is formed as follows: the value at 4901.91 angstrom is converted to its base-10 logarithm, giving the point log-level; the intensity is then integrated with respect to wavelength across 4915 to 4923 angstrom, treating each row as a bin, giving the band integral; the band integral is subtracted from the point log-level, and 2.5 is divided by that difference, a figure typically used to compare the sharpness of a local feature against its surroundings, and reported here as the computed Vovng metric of -0.0018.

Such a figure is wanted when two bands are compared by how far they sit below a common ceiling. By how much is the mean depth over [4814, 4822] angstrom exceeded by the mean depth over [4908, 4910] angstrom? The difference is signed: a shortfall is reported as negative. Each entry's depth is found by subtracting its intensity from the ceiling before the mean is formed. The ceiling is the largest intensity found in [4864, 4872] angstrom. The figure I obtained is 18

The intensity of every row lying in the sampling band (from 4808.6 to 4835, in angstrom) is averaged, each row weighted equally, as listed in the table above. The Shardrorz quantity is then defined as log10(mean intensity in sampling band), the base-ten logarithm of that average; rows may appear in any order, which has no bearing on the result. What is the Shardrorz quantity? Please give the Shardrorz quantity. 2.26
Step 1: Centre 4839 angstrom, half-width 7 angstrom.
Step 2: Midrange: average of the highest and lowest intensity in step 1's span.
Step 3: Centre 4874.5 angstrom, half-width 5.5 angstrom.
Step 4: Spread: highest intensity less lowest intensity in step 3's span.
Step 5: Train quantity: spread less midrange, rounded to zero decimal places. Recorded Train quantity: -112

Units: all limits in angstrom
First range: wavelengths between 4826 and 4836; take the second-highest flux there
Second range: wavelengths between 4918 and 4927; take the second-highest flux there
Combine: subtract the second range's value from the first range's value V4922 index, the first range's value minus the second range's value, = 27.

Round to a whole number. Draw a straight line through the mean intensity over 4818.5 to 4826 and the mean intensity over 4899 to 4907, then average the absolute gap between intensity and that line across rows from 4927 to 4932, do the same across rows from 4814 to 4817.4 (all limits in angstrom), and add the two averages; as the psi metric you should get 22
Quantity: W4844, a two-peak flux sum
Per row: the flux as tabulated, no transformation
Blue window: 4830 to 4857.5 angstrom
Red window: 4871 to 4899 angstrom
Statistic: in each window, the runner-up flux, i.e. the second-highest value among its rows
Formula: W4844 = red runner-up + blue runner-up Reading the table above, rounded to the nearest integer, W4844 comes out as 421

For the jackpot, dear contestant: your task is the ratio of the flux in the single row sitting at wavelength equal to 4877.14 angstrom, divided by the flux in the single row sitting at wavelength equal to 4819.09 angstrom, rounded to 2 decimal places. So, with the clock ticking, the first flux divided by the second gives 1.02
